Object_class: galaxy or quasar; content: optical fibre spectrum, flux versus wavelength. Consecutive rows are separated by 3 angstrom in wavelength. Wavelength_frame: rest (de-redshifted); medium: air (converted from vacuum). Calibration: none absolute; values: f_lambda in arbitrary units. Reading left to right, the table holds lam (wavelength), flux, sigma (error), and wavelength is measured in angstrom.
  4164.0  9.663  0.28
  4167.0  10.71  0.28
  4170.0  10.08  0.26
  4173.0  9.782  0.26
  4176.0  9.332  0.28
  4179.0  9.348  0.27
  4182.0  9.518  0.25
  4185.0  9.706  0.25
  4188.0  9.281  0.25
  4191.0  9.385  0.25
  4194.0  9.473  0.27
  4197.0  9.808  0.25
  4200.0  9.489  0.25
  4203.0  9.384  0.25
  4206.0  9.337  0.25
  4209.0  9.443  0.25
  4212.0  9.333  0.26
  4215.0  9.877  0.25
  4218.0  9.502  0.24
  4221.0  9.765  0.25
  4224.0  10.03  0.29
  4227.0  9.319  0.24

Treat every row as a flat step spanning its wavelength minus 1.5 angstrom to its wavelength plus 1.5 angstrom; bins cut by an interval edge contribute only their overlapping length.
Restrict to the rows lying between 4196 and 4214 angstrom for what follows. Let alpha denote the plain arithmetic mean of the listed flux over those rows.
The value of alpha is 9.47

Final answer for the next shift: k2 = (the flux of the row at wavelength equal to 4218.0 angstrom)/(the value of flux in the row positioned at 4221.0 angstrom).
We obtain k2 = 0.97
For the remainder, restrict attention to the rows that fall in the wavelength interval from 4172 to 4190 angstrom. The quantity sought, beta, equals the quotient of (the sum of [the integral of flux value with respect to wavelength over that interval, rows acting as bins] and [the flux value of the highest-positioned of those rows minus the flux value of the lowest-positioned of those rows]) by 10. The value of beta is 17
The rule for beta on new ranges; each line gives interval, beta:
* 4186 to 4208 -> 21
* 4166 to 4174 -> 8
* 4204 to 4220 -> 15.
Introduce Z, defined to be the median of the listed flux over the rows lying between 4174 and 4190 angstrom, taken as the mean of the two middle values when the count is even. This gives 9.35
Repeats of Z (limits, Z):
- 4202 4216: 9.38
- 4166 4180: 9.78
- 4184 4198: 9.47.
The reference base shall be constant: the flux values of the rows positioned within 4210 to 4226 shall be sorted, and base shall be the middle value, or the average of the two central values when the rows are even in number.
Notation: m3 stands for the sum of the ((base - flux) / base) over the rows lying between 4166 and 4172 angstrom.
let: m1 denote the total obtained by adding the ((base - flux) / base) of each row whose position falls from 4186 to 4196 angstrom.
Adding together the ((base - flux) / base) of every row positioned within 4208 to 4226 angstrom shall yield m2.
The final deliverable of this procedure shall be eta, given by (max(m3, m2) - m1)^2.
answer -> 0.0028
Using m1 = 0.12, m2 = 0.07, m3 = -0.13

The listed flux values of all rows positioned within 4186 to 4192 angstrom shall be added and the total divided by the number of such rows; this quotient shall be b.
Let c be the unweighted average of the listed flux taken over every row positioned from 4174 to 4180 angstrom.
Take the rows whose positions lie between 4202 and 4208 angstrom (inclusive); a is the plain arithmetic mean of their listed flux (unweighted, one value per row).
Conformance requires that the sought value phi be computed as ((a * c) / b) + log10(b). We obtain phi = 10.3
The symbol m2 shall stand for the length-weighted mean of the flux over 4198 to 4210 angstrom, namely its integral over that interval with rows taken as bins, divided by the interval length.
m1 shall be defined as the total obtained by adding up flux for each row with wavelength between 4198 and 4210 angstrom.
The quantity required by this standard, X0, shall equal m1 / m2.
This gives 3.994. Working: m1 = 37.7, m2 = 9.43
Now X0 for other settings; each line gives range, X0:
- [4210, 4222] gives 4.006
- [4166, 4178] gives 4.023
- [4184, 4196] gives 3.998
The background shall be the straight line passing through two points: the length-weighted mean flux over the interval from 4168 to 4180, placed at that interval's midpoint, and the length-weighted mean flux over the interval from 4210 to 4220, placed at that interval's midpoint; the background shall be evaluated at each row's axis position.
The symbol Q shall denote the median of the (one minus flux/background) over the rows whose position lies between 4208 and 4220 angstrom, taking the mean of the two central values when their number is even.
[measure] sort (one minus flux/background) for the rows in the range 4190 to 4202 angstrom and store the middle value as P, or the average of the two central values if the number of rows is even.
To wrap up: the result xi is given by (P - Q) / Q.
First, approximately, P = 0.015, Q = 0.0110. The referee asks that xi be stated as 0.4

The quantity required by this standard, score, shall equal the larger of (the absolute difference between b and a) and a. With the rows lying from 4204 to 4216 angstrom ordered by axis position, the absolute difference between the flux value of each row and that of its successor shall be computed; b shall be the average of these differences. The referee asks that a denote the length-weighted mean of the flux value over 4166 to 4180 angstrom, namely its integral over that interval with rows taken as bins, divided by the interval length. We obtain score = 9.84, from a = 9.84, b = 0.253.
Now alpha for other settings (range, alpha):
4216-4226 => 9.77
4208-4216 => 9.55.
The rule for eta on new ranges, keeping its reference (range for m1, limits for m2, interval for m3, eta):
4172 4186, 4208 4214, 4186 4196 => 0.0000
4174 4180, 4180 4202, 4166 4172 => 0.0075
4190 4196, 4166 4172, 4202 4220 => 0.0114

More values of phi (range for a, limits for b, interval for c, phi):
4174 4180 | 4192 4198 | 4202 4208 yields 10.1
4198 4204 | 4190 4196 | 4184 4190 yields 10.5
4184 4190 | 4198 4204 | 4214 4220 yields 10.7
